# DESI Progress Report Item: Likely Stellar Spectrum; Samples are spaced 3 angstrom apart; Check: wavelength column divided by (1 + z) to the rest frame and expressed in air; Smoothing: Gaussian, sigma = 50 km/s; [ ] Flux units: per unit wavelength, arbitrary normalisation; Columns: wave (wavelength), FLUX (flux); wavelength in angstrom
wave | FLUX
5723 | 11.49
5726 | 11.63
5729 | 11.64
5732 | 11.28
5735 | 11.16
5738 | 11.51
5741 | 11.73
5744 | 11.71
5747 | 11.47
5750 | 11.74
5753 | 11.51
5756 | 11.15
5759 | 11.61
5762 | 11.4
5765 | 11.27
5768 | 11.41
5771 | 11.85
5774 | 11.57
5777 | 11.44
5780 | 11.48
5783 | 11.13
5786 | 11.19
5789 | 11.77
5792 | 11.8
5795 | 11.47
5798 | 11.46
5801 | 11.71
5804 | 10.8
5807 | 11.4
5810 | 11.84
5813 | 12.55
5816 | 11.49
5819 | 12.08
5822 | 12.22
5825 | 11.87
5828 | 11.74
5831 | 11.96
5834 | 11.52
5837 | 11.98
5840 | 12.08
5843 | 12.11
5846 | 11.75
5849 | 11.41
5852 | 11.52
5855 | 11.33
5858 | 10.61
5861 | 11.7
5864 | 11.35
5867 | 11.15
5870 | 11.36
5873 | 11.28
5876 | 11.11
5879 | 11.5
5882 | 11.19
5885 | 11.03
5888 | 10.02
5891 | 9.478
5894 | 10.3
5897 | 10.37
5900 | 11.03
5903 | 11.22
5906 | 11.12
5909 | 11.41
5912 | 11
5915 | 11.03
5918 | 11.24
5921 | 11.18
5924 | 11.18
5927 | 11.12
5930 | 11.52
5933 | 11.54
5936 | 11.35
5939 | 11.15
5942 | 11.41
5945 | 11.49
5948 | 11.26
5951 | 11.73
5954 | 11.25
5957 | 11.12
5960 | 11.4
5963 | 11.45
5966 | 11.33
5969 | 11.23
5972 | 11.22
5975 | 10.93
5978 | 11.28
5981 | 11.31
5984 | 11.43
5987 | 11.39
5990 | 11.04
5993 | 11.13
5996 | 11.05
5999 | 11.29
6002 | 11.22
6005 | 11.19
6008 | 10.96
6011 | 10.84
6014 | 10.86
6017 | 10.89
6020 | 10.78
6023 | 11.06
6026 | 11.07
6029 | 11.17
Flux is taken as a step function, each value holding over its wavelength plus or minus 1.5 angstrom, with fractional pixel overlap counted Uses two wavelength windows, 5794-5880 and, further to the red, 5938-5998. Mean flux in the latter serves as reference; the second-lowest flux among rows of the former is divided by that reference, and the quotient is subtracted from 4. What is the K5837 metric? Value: 3.04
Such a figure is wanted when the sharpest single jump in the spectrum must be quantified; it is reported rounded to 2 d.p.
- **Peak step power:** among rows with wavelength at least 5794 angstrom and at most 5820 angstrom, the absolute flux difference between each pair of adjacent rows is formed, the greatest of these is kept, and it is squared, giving 1.12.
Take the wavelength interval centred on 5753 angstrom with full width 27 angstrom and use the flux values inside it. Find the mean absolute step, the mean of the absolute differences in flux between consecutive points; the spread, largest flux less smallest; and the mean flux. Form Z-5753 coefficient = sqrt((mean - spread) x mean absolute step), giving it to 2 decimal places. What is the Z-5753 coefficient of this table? 1.62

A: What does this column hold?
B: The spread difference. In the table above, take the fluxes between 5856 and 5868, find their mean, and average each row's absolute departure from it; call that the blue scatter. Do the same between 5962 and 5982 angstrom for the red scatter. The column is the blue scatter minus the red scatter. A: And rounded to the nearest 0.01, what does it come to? 0.22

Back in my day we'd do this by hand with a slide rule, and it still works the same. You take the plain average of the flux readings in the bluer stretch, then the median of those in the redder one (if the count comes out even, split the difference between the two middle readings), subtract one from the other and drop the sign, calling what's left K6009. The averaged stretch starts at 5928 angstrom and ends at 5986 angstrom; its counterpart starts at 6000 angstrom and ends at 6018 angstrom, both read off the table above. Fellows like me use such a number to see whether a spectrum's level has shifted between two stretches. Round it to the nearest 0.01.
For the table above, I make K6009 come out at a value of 0.41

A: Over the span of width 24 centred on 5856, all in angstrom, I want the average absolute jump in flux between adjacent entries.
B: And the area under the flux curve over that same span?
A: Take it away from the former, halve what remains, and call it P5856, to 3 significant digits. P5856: -136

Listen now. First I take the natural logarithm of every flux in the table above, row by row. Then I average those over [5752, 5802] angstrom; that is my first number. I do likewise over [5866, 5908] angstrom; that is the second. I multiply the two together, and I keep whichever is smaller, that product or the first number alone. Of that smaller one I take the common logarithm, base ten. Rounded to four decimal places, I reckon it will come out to 0.3875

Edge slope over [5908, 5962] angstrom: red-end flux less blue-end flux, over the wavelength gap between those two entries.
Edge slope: 0.000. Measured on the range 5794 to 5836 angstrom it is 0.001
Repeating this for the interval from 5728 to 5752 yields 0.005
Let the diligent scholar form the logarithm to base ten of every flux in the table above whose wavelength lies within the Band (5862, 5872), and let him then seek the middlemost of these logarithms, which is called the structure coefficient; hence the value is 1.05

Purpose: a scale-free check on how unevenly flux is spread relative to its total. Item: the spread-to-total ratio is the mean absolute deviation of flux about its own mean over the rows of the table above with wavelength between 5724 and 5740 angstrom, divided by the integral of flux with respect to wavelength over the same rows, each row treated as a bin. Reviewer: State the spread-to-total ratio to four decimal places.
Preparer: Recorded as 0.0010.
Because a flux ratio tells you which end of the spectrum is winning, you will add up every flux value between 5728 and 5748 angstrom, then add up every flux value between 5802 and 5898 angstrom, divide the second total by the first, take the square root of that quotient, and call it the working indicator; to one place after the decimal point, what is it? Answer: 2.1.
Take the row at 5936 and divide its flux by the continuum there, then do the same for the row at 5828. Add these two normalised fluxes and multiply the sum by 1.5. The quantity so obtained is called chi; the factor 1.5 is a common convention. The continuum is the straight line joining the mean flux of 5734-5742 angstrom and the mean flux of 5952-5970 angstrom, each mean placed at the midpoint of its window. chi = 3.05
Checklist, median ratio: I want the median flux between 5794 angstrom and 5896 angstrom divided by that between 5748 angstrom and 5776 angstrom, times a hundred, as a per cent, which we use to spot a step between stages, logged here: 100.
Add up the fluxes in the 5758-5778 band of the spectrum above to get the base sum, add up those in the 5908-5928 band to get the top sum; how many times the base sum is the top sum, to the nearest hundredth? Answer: 0.97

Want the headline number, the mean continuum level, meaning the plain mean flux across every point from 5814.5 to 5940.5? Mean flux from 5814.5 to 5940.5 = 11.3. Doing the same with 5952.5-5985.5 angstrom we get 11.3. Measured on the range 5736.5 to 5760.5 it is 11.6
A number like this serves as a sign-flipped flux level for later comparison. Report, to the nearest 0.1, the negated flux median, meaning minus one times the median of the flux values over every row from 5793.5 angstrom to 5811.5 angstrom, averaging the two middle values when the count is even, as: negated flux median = -11.5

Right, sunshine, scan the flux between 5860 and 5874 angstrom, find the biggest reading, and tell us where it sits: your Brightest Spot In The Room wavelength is 5861 angstrom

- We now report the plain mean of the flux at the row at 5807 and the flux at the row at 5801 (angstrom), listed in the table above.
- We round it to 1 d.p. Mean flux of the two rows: 11.6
